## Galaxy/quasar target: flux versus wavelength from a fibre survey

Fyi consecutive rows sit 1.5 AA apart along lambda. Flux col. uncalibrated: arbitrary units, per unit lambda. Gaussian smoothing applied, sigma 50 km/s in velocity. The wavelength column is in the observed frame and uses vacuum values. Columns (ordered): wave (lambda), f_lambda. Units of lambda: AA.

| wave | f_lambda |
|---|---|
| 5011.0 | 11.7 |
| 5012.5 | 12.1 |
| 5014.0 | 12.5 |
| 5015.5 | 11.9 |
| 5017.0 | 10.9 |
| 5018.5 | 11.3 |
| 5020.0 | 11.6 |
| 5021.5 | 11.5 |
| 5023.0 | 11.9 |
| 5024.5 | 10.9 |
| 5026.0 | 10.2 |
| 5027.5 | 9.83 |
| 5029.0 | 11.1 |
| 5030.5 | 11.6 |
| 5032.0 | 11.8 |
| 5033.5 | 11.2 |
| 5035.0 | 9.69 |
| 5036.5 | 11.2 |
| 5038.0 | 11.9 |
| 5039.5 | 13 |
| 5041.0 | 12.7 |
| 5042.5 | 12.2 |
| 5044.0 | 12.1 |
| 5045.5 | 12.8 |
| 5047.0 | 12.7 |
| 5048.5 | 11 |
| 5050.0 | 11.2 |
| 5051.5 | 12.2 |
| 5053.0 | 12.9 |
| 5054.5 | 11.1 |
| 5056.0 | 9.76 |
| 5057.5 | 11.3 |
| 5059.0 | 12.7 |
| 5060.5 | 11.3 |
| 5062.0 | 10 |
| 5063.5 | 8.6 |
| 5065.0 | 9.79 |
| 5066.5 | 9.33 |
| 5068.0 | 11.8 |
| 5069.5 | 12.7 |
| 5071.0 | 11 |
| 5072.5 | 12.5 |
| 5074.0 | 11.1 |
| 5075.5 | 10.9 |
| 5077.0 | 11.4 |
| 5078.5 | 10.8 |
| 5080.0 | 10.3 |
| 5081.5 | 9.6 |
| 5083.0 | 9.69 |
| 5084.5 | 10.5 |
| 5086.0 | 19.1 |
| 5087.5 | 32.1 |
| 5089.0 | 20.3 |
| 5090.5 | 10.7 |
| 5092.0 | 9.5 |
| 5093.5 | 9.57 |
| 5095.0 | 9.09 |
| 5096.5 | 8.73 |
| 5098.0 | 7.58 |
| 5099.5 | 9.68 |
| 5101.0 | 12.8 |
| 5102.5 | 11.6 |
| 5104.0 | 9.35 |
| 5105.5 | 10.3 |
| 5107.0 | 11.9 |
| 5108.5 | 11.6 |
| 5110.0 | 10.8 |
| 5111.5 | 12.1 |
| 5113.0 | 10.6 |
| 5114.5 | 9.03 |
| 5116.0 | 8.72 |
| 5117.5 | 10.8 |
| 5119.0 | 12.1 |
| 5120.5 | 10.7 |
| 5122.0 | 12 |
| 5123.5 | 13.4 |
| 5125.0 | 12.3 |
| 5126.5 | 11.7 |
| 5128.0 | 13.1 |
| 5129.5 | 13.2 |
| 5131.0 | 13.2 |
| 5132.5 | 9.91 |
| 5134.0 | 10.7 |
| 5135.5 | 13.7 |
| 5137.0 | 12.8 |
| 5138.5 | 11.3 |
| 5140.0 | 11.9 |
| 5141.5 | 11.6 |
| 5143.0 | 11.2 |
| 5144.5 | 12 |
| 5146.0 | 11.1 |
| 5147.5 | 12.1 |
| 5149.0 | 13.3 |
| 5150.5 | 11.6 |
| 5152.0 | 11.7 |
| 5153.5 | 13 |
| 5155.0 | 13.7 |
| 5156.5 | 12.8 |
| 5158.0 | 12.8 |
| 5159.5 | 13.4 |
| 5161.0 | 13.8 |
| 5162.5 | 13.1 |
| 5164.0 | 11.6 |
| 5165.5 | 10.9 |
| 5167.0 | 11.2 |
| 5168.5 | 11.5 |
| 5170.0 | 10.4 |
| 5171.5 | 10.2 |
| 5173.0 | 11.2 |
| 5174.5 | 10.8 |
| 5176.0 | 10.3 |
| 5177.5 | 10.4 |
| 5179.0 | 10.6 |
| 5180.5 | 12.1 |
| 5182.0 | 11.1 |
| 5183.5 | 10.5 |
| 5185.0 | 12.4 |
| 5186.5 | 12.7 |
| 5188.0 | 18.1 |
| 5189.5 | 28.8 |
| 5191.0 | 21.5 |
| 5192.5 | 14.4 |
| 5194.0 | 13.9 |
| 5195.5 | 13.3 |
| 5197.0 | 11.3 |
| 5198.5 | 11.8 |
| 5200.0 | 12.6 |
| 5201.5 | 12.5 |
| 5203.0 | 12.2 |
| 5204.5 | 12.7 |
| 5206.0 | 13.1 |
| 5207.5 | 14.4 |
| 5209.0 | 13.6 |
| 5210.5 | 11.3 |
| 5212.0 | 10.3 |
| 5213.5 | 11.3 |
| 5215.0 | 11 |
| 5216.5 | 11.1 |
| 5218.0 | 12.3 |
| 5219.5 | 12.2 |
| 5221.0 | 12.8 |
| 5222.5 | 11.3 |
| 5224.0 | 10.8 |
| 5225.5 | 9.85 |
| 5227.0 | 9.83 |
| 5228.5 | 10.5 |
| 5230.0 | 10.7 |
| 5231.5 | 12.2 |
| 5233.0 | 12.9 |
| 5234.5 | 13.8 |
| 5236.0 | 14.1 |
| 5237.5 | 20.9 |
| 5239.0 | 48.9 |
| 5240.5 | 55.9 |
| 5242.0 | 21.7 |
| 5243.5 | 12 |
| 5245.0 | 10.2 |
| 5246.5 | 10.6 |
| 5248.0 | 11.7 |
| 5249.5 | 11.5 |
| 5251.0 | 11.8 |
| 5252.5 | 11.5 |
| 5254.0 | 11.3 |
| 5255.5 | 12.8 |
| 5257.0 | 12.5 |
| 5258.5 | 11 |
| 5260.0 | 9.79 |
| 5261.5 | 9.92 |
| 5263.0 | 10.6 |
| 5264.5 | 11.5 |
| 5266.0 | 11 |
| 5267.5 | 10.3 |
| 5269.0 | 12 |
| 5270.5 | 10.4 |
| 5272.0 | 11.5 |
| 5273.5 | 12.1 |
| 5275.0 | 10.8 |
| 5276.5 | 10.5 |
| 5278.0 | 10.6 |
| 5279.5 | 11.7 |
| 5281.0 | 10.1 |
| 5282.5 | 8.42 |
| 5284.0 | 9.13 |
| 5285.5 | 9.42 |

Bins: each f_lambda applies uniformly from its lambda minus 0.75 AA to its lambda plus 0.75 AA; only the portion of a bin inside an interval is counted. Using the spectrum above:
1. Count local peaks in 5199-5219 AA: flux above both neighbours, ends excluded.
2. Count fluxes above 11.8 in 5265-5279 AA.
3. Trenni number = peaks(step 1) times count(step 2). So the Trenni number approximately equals 4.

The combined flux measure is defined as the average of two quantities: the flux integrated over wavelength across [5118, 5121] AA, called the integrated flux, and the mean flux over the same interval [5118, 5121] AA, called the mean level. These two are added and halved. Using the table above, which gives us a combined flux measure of 23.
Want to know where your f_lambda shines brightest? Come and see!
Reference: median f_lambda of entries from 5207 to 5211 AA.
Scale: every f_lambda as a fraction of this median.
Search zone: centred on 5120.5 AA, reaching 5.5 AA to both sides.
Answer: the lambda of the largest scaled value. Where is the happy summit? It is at 5123.5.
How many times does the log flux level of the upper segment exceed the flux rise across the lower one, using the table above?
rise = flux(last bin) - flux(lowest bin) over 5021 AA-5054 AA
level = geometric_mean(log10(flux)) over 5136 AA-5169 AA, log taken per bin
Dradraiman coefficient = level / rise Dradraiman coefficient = 0.8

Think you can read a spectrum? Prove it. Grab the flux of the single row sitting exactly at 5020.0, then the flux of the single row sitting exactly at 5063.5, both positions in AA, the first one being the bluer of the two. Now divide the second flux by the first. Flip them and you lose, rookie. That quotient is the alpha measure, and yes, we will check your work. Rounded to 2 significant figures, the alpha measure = 0.74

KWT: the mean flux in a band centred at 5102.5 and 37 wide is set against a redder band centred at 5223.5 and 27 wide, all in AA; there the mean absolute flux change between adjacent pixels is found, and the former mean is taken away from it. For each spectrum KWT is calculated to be -11.3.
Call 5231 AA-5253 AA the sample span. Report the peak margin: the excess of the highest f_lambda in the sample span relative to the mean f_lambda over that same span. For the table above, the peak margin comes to 37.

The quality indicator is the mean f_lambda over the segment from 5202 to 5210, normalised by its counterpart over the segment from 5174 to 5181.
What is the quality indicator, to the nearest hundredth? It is 1.22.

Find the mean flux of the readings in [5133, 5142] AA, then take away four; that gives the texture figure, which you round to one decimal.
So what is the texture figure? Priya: 8.0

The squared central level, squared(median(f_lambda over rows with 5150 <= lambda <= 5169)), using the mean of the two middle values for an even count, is 164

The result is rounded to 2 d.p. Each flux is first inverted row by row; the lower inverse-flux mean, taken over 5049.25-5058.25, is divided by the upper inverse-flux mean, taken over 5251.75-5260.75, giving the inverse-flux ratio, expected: 1.01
